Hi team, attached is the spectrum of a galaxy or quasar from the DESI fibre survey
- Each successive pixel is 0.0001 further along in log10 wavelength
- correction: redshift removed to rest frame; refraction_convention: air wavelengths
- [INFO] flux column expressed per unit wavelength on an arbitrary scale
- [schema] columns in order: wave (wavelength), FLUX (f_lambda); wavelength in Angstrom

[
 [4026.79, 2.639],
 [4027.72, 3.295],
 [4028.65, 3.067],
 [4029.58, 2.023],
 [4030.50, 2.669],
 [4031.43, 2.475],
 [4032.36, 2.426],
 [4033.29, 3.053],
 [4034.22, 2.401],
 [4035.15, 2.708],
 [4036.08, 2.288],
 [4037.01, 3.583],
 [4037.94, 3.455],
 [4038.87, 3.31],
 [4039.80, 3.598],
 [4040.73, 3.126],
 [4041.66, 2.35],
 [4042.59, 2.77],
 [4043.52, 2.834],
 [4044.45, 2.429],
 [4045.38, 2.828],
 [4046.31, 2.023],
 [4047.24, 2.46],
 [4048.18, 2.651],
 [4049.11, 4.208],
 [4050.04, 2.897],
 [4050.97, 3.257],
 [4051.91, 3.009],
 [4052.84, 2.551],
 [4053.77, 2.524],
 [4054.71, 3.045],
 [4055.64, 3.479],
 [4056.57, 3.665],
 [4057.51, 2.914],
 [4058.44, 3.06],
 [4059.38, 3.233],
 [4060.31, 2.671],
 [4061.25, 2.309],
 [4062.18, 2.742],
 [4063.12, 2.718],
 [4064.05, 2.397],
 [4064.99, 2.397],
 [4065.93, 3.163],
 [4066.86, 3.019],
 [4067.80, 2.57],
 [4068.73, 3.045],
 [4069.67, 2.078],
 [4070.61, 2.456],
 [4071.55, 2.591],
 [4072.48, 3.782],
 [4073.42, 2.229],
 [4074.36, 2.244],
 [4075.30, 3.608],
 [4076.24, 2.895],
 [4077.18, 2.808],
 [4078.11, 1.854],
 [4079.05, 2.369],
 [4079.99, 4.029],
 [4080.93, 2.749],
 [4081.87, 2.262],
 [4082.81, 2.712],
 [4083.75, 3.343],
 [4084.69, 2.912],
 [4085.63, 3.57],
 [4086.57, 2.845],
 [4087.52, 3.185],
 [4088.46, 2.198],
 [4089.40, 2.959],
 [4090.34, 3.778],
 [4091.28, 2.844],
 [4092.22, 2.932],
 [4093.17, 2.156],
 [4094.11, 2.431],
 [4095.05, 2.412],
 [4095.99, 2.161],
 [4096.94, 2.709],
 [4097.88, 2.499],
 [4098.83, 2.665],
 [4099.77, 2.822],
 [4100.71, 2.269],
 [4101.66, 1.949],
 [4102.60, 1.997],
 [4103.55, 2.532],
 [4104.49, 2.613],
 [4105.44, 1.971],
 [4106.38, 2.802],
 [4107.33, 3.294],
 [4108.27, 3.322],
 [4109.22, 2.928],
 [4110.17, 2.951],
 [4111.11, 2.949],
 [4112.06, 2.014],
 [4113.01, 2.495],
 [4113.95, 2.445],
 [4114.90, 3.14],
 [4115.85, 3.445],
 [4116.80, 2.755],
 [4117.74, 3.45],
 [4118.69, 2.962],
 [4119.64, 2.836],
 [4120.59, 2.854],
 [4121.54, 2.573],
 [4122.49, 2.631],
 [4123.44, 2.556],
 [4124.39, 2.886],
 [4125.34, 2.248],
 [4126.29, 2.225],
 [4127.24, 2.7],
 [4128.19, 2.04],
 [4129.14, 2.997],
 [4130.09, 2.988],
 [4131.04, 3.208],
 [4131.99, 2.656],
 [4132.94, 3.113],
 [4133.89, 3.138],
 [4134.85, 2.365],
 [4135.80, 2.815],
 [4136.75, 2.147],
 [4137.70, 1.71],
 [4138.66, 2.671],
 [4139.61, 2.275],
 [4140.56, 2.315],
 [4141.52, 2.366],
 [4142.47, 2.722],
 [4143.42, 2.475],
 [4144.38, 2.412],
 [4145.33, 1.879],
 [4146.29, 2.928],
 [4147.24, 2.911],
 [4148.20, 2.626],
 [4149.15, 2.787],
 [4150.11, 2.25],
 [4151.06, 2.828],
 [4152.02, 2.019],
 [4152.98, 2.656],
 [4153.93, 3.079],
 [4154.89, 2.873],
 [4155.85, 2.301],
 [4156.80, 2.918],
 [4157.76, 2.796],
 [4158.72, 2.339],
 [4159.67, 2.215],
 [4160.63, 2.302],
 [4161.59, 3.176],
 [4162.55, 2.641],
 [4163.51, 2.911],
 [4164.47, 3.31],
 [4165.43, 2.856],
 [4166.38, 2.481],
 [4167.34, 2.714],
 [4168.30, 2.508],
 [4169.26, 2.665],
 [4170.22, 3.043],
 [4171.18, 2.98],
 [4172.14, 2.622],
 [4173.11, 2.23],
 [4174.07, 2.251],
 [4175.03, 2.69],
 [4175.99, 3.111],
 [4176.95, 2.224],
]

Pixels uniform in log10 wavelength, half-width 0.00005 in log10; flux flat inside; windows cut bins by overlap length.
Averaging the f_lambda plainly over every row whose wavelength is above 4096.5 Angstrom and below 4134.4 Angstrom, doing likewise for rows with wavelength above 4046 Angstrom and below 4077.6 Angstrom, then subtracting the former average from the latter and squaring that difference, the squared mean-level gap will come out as 0.02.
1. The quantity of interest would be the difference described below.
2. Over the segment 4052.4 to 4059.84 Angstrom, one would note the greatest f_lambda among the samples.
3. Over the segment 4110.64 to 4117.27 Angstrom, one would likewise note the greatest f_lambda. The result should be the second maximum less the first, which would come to -0.22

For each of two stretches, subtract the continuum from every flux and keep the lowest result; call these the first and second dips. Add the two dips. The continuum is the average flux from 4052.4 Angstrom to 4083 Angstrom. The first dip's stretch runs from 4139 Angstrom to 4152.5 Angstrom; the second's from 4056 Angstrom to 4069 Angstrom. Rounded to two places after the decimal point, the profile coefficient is -1.40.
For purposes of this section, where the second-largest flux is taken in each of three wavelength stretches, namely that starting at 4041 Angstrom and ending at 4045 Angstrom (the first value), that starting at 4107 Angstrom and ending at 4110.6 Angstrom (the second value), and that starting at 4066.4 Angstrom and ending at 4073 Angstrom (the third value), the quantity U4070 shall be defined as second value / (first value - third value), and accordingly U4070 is -12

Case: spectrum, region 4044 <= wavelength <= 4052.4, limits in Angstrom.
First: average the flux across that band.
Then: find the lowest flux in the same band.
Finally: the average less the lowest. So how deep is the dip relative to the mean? 0.84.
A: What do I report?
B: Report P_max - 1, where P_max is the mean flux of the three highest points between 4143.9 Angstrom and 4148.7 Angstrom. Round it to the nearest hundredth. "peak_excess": 1.82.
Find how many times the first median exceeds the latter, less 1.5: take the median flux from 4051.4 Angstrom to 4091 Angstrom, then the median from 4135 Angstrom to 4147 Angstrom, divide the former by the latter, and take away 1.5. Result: -0.32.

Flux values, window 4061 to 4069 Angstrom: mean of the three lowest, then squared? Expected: 5.6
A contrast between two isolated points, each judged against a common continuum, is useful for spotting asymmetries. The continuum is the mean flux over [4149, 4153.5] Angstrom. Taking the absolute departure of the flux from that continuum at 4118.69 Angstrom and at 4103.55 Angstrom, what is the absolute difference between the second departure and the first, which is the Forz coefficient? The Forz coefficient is 0.43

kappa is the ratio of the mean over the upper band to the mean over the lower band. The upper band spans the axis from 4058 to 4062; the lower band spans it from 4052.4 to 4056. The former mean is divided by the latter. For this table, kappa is 1.0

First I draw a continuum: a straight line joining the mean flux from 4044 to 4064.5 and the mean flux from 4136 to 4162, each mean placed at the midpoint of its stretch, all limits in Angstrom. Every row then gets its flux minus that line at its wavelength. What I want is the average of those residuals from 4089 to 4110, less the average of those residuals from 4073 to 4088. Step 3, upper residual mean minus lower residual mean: -0.14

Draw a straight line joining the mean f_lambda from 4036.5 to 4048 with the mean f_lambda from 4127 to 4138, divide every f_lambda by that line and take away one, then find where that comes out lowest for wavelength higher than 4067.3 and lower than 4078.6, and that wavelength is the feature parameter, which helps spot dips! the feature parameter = 4078.11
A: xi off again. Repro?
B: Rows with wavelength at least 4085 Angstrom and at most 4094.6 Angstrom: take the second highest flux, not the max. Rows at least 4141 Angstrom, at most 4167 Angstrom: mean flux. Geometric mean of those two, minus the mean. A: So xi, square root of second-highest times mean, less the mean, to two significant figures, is 0.43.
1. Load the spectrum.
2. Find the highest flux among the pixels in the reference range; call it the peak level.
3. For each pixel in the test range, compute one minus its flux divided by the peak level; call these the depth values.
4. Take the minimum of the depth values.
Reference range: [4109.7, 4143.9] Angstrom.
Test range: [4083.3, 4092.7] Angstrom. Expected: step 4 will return -0.10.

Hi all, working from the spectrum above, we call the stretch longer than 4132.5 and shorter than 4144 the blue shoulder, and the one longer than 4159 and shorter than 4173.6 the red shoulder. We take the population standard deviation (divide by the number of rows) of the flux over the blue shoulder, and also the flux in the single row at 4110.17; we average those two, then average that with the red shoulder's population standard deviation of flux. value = 1.00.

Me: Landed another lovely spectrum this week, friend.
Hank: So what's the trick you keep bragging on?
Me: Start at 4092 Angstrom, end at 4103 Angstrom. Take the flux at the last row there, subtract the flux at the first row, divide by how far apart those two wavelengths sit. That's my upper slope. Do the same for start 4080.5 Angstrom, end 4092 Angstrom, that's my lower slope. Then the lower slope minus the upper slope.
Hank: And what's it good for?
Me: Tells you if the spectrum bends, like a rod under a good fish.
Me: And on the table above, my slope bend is 0.10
